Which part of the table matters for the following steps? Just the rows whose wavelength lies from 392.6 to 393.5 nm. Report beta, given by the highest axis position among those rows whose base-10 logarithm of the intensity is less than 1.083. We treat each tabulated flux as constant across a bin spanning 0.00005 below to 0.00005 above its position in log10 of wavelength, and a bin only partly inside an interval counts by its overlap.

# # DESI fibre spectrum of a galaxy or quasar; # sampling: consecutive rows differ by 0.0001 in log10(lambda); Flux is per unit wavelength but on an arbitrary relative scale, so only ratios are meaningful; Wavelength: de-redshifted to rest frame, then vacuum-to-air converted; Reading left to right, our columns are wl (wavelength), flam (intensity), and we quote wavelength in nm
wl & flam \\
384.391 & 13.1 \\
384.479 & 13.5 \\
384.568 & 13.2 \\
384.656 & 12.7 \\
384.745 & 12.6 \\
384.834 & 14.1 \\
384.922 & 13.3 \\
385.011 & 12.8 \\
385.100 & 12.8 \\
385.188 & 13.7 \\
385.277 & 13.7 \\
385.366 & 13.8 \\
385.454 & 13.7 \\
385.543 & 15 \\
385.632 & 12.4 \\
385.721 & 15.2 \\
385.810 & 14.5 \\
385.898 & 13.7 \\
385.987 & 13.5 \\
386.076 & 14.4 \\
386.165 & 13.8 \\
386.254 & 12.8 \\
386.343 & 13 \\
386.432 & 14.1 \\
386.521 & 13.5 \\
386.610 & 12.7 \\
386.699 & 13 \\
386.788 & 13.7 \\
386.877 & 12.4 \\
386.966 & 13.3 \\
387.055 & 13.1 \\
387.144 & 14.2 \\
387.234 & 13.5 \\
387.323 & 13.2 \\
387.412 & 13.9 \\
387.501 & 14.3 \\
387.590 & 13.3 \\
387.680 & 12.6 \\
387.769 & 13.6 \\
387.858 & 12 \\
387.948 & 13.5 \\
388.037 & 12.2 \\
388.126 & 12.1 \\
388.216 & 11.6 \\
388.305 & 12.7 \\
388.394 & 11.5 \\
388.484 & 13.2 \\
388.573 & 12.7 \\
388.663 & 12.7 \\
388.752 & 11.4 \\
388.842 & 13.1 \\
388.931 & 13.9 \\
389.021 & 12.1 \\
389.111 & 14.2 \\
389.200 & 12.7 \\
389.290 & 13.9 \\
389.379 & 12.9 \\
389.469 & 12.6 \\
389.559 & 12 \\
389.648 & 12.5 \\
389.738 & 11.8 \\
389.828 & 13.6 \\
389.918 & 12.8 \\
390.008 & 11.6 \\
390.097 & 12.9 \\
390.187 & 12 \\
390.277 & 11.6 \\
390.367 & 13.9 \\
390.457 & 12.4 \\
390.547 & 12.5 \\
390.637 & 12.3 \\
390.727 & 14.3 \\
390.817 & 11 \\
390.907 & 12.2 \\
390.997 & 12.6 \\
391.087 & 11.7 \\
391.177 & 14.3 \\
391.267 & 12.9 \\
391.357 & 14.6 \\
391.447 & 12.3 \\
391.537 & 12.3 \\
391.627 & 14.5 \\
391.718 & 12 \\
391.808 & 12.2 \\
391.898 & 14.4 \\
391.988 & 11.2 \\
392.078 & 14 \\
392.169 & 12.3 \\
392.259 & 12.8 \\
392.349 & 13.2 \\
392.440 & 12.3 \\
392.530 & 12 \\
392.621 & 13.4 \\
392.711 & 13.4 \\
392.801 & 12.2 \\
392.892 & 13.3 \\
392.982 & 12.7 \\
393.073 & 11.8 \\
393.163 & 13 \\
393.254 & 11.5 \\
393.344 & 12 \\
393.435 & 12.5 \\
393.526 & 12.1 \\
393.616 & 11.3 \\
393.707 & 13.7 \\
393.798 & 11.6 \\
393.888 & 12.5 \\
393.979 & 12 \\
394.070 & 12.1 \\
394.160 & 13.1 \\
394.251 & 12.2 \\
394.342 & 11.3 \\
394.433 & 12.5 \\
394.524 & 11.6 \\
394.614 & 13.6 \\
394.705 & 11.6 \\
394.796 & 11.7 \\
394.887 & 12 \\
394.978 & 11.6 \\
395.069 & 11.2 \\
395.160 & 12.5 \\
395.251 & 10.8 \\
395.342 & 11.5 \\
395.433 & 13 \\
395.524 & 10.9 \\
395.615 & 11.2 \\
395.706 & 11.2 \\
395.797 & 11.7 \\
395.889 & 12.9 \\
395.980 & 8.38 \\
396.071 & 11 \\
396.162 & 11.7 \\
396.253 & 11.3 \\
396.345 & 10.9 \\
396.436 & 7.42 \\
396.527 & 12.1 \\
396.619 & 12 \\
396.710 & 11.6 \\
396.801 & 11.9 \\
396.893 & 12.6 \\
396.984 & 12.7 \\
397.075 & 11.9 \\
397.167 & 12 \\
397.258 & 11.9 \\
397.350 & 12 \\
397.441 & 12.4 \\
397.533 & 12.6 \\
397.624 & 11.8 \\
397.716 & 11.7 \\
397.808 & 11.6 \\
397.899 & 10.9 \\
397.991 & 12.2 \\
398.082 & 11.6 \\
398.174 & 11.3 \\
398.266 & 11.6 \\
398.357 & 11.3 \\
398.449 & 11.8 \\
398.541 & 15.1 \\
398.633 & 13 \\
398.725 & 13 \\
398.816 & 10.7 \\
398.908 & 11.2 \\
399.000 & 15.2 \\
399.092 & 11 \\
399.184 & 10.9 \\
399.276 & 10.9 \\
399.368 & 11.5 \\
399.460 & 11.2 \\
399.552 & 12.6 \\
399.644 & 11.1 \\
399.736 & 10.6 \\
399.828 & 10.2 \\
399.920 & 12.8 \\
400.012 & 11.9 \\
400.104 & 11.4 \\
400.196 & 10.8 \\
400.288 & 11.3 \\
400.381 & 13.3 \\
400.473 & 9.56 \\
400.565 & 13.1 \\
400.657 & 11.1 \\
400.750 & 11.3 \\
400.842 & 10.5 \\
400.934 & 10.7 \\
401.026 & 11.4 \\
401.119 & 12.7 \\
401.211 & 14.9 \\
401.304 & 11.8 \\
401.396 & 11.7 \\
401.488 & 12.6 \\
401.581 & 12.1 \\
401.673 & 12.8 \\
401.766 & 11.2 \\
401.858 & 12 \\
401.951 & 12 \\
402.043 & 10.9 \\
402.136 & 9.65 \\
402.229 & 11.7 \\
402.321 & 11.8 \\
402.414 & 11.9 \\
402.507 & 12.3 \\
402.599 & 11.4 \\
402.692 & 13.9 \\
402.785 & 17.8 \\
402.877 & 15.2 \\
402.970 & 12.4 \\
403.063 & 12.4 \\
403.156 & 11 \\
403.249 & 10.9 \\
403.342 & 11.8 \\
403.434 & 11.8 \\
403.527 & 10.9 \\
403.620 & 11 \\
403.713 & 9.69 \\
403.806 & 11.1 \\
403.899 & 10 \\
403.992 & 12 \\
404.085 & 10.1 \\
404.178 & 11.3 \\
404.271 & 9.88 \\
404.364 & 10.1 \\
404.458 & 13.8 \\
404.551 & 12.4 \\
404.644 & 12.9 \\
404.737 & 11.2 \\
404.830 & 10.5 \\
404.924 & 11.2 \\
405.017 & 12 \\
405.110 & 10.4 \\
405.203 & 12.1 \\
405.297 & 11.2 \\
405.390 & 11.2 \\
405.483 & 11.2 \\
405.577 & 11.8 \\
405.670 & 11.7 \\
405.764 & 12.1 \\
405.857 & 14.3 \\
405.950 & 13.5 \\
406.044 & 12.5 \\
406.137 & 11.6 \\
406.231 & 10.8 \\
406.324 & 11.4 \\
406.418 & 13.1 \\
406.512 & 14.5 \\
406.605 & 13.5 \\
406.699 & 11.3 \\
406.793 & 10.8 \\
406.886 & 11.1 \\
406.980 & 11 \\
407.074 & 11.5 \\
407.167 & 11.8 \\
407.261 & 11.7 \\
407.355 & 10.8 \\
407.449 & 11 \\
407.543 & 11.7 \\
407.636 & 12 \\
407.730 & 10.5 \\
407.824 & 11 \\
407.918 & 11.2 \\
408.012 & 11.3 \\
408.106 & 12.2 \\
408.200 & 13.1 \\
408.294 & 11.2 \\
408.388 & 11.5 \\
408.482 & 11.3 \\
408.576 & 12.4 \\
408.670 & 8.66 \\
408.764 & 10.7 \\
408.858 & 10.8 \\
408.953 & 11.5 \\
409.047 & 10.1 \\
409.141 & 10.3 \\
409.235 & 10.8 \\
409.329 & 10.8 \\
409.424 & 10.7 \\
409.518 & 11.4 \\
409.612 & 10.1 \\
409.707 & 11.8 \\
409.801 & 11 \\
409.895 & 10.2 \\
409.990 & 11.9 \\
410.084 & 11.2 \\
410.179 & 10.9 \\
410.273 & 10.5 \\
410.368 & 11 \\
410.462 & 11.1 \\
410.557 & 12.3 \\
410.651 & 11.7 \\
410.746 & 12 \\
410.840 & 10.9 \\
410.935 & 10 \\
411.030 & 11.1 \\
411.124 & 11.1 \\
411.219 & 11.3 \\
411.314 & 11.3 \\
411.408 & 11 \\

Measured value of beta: 393.344 nm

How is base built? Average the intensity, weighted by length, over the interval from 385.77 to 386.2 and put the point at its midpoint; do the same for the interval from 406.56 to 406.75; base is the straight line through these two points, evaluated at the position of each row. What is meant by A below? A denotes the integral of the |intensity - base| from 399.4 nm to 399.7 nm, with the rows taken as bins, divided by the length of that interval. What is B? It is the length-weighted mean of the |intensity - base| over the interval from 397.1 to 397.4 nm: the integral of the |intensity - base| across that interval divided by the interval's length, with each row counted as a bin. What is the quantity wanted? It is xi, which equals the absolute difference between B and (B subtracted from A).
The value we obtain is 0.92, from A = 1.30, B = 1.11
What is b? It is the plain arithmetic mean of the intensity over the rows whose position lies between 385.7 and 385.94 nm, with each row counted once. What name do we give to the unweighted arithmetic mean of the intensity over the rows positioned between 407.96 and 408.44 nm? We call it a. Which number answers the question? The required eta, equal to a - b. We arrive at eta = -2.61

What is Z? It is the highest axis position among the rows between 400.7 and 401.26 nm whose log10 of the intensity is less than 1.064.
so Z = 401.026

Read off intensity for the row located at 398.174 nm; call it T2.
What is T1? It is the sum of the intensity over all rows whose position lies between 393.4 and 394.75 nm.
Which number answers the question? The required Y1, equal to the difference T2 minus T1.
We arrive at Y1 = -172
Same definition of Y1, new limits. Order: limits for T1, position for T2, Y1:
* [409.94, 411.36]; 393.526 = -156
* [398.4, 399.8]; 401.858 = -168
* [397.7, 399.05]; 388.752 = -171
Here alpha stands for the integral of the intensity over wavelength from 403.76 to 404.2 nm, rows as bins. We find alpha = 4.8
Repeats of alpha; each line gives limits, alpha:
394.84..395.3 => 5.3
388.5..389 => 6.4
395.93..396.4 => 5.0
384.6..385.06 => 6.0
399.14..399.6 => 5.3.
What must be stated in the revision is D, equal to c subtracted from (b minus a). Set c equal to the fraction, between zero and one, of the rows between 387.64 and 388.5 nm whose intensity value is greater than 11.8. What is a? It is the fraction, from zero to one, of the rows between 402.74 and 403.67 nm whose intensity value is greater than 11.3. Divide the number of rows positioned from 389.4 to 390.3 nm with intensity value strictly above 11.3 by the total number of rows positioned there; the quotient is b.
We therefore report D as -0.40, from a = 0.60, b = 1.0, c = 0.80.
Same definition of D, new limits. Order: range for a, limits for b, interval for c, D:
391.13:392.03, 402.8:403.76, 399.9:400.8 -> -0.80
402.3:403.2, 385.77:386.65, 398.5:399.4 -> -0.30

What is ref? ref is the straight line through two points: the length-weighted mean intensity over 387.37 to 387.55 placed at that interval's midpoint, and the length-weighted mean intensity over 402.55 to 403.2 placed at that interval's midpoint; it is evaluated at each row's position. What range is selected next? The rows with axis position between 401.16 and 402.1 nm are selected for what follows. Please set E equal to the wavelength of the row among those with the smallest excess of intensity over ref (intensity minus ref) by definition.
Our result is 402.043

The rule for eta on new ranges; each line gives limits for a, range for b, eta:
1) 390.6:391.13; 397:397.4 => 0.40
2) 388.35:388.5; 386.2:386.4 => -0.55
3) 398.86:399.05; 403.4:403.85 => 2.30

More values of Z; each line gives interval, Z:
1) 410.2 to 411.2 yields 411.124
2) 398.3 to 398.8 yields 398.357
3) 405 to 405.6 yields 405.483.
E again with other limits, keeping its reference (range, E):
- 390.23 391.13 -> 390.817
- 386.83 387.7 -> 386.877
